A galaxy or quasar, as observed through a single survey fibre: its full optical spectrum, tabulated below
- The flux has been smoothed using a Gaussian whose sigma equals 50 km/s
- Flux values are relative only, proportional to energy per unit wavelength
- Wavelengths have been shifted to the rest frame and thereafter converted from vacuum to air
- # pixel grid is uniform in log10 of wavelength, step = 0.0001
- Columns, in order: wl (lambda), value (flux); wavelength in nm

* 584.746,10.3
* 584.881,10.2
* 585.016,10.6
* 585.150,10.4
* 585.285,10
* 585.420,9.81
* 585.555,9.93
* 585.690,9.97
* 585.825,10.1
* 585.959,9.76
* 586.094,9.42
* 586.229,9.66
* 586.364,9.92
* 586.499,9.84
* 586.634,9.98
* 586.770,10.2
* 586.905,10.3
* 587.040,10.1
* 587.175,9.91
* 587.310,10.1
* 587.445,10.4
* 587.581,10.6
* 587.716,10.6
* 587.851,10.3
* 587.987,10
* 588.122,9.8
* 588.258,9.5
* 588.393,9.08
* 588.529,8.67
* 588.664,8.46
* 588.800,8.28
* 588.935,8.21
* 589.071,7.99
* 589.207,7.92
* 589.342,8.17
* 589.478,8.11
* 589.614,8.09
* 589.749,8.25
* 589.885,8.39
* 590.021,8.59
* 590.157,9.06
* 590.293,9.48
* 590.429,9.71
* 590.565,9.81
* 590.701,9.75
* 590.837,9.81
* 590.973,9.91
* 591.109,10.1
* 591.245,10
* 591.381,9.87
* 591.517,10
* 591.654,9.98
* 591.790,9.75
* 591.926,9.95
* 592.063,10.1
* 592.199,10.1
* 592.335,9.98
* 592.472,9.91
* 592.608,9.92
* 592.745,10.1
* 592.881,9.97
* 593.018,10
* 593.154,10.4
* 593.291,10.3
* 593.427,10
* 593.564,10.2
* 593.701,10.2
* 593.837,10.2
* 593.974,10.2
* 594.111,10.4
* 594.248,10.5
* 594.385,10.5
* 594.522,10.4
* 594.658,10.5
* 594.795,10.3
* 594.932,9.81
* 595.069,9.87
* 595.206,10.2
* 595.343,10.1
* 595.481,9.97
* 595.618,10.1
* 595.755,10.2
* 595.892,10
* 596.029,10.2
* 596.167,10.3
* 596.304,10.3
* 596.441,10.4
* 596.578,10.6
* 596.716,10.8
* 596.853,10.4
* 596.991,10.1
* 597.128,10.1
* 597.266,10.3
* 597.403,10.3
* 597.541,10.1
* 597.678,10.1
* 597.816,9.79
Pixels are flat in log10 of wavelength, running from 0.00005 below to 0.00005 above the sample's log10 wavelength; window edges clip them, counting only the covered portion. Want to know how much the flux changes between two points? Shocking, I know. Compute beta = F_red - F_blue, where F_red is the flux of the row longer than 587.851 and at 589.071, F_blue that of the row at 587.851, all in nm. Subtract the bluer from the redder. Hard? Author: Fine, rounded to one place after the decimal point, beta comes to -2.3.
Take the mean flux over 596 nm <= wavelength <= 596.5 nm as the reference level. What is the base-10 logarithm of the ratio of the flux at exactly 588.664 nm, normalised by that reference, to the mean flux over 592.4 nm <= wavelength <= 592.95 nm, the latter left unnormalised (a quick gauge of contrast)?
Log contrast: -1.08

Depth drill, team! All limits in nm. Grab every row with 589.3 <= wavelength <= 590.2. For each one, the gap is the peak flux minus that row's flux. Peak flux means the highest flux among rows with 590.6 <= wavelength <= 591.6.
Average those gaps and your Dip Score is 1.7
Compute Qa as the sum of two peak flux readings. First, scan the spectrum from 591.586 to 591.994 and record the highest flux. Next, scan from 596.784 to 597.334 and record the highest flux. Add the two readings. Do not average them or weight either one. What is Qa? 20.38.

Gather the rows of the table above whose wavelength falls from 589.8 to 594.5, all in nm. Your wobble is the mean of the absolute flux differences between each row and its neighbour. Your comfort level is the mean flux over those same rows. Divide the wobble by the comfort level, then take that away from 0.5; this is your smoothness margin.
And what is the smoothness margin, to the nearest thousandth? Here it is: 0.486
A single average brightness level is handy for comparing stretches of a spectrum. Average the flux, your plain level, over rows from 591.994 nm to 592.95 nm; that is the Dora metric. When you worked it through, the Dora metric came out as 10.0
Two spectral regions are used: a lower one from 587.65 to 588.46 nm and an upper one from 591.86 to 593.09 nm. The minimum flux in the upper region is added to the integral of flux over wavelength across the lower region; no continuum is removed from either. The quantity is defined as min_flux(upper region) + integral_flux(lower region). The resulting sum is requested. 18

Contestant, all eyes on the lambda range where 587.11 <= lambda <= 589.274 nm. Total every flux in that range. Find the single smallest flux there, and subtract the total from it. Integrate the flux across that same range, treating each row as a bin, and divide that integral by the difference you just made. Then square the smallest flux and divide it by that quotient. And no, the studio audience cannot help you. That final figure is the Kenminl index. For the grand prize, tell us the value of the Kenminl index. -439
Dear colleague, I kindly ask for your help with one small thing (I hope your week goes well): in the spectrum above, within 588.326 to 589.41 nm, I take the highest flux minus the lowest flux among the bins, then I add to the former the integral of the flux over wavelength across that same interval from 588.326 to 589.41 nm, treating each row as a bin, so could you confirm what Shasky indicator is 10.2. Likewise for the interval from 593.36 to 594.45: 11.7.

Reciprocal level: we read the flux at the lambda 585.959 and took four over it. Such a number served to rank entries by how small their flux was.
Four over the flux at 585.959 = 0.410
